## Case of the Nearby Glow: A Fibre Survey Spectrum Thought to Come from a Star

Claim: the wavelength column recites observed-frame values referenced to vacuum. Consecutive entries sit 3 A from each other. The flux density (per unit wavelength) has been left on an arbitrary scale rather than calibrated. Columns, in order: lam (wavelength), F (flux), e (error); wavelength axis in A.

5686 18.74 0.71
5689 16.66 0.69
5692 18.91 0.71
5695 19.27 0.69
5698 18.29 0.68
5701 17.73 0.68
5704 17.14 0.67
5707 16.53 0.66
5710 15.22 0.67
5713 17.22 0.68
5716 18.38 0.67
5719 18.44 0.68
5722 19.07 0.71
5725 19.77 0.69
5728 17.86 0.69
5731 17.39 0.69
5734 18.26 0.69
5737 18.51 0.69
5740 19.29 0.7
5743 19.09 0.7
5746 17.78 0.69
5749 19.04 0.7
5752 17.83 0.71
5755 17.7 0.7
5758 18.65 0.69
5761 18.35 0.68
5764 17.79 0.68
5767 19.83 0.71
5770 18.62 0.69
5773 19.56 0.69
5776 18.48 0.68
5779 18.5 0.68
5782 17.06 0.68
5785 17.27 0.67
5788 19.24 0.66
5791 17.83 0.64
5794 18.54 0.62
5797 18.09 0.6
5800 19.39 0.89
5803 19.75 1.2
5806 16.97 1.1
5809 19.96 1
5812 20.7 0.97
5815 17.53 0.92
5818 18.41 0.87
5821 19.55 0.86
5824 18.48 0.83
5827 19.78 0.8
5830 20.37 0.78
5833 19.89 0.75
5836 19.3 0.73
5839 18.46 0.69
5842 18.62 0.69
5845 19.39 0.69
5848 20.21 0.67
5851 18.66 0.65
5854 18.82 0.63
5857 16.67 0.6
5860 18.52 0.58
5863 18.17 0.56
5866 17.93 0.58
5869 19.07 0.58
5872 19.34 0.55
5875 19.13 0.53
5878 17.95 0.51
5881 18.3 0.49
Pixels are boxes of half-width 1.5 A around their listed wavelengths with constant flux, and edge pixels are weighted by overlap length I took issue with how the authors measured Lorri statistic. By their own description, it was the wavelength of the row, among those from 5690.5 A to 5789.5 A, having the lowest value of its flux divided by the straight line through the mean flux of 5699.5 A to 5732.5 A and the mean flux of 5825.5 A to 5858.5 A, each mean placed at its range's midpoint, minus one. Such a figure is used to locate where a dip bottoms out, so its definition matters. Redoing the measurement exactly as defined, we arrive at 5710 A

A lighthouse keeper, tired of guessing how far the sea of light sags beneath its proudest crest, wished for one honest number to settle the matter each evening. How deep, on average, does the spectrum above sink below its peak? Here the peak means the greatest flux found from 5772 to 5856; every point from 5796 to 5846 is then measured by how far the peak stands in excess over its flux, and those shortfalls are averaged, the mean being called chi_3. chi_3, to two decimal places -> 1.60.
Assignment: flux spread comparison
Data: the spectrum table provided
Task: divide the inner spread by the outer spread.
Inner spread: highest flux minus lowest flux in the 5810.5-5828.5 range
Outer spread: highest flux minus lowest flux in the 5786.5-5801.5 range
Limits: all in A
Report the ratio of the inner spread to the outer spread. 2.0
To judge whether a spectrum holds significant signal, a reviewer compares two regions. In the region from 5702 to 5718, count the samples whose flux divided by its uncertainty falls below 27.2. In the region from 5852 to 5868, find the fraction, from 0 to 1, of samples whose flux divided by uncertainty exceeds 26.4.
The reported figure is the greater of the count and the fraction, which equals 4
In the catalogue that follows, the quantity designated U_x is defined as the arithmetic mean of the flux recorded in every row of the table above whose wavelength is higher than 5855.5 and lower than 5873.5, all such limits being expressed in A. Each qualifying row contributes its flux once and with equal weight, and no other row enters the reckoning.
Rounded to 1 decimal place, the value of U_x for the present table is 18.3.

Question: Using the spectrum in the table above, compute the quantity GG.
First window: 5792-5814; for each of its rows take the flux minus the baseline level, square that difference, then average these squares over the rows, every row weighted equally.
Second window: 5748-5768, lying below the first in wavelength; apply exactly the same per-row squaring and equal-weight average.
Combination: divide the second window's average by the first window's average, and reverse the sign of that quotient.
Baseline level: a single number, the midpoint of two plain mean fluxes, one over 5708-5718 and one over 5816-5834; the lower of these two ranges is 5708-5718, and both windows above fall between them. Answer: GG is -0.3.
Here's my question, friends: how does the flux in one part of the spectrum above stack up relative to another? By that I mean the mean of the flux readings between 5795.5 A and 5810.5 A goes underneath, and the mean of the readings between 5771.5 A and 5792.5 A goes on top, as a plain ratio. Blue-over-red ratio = 0.97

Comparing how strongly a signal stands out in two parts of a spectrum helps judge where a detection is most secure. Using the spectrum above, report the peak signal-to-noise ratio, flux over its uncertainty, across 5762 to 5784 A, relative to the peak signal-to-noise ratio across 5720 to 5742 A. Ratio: 0.99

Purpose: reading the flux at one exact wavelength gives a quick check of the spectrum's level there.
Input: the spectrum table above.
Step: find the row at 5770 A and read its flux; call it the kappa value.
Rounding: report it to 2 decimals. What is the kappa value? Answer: 18.62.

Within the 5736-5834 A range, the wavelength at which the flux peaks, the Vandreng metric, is 5812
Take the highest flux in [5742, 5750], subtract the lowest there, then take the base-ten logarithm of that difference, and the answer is 0.12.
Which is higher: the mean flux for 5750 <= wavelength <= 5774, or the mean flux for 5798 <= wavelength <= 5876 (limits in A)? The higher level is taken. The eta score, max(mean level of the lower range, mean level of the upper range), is 19.0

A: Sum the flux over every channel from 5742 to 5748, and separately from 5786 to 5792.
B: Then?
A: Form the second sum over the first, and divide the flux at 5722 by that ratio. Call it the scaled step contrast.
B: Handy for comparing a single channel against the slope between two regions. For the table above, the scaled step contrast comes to 19.0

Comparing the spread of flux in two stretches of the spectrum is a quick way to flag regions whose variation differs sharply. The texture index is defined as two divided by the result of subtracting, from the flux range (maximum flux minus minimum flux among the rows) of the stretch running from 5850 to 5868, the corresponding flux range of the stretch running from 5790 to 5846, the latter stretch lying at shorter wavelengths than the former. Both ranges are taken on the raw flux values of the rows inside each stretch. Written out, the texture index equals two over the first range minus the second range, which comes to -1.3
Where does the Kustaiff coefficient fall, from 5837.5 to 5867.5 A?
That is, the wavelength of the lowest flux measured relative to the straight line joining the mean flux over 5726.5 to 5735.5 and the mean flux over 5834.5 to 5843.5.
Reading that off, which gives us 5857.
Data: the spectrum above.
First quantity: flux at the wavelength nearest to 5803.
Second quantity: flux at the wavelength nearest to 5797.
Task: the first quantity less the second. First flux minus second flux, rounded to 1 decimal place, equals 1.7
